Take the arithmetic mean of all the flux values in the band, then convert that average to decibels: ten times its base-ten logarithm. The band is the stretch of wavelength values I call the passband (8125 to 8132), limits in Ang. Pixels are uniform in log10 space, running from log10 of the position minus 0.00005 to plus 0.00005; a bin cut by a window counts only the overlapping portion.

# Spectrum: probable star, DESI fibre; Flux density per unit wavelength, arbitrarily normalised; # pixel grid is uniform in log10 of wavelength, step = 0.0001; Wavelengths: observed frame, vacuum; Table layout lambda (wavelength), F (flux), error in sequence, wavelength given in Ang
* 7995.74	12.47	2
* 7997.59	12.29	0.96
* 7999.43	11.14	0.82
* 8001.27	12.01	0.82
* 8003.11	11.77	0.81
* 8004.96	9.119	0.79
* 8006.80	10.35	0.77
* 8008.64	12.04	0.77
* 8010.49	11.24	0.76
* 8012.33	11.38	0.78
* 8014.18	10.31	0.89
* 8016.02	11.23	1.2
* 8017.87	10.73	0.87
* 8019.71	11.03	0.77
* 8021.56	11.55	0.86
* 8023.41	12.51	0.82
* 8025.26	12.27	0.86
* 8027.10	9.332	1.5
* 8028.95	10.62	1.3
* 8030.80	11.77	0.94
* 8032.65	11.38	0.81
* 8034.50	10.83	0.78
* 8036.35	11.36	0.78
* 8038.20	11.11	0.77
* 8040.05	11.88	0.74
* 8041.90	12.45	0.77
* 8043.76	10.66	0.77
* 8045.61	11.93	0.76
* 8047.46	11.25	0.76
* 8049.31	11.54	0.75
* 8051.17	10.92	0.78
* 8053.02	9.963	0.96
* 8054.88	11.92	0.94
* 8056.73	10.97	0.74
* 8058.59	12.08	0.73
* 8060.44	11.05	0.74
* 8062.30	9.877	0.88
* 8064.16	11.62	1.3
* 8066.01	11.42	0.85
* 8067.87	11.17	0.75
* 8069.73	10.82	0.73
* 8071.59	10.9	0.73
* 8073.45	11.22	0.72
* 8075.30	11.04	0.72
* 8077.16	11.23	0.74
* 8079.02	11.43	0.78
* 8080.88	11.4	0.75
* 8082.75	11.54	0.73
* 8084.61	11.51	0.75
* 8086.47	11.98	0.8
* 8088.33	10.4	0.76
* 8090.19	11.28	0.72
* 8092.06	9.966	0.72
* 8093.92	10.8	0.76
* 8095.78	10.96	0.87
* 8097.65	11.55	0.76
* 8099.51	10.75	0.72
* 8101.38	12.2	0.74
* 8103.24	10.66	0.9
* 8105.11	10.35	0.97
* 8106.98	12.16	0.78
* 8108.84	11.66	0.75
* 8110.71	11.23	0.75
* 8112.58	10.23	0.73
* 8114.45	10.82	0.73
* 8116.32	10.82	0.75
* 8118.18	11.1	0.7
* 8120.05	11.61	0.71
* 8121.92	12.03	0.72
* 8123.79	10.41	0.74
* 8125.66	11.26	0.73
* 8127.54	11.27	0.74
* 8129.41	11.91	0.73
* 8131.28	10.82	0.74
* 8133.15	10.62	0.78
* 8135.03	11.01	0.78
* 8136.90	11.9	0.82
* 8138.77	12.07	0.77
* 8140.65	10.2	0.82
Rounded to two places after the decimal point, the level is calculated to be 10.54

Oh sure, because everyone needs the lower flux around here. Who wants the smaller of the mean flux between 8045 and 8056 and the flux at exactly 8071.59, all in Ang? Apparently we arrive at 10.9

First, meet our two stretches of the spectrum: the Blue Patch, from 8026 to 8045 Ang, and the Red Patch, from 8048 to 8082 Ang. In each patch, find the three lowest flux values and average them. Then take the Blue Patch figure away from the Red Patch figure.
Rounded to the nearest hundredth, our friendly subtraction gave 0.02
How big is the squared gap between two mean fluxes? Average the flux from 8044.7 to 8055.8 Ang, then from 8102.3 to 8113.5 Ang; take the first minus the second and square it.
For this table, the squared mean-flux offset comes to 0.04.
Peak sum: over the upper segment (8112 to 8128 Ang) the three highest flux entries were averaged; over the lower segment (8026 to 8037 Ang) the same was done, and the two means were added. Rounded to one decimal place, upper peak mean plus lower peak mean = 23.1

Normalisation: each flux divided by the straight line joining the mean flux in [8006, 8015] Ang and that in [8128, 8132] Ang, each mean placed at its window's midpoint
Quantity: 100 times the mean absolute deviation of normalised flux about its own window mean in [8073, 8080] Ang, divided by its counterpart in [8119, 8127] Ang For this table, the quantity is 20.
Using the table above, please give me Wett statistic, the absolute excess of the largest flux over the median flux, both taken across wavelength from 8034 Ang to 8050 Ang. 1.09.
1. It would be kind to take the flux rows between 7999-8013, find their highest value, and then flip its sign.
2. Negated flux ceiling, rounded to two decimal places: -12.04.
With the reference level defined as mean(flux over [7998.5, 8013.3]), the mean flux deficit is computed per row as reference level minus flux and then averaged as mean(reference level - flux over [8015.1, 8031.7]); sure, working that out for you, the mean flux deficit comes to -0.10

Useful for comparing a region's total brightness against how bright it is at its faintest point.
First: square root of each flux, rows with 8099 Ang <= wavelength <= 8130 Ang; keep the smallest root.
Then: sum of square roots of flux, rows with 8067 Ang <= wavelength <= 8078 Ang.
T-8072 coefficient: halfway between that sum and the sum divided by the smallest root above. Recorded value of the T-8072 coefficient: 13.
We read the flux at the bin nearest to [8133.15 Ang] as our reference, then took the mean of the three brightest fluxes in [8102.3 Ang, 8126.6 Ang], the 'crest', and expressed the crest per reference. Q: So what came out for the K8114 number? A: 1.13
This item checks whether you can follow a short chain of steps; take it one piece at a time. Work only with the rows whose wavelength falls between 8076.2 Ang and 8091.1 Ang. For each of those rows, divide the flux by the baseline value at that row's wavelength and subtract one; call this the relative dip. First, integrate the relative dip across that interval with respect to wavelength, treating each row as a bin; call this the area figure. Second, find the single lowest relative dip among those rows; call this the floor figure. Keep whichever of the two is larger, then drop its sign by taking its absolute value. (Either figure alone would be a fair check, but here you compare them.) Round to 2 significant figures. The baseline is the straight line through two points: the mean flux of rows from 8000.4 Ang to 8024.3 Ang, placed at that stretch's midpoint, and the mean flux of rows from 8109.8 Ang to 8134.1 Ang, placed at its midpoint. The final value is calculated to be 0.31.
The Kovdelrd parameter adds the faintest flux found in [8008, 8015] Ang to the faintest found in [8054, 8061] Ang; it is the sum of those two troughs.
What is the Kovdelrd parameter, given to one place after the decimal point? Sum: 21.3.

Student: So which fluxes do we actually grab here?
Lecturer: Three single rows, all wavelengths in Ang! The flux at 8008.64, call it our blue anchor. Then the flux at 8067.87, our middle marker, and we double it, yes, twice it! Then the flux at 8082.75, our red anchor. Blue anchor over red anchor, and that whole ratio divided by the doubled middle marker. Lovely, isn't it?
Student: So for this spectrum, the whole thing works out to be 0.0467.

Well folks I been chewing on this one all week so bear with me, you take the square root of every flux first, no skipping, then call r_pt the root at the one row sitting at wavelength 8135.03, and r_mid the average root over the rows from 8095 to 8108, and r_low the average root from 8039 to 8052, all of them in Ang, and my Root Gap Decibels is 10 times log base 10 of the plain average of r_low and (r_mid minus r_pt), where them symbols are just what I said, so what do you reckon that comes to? 2.34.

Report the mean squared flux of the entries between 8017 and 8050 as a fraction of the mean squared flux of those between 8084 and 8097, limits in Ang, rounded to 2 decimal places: 1.07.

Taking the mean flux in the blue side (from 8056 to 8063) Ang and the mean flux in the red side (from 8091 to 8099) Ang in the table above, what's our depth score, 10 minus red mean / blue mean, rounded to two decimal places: 9.02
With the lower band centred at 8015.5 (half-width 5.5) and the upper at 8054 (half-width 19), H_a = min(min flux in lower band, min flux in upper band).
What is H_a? 9.9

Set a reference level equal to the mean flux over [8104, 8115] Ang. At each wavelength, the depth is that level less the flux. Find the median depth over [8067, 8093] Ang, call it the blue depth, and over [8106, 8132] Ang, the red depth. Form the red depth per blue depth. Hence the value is 1.1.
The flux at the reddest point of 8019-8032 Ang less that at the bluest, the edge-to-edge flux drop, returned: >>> 0.74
